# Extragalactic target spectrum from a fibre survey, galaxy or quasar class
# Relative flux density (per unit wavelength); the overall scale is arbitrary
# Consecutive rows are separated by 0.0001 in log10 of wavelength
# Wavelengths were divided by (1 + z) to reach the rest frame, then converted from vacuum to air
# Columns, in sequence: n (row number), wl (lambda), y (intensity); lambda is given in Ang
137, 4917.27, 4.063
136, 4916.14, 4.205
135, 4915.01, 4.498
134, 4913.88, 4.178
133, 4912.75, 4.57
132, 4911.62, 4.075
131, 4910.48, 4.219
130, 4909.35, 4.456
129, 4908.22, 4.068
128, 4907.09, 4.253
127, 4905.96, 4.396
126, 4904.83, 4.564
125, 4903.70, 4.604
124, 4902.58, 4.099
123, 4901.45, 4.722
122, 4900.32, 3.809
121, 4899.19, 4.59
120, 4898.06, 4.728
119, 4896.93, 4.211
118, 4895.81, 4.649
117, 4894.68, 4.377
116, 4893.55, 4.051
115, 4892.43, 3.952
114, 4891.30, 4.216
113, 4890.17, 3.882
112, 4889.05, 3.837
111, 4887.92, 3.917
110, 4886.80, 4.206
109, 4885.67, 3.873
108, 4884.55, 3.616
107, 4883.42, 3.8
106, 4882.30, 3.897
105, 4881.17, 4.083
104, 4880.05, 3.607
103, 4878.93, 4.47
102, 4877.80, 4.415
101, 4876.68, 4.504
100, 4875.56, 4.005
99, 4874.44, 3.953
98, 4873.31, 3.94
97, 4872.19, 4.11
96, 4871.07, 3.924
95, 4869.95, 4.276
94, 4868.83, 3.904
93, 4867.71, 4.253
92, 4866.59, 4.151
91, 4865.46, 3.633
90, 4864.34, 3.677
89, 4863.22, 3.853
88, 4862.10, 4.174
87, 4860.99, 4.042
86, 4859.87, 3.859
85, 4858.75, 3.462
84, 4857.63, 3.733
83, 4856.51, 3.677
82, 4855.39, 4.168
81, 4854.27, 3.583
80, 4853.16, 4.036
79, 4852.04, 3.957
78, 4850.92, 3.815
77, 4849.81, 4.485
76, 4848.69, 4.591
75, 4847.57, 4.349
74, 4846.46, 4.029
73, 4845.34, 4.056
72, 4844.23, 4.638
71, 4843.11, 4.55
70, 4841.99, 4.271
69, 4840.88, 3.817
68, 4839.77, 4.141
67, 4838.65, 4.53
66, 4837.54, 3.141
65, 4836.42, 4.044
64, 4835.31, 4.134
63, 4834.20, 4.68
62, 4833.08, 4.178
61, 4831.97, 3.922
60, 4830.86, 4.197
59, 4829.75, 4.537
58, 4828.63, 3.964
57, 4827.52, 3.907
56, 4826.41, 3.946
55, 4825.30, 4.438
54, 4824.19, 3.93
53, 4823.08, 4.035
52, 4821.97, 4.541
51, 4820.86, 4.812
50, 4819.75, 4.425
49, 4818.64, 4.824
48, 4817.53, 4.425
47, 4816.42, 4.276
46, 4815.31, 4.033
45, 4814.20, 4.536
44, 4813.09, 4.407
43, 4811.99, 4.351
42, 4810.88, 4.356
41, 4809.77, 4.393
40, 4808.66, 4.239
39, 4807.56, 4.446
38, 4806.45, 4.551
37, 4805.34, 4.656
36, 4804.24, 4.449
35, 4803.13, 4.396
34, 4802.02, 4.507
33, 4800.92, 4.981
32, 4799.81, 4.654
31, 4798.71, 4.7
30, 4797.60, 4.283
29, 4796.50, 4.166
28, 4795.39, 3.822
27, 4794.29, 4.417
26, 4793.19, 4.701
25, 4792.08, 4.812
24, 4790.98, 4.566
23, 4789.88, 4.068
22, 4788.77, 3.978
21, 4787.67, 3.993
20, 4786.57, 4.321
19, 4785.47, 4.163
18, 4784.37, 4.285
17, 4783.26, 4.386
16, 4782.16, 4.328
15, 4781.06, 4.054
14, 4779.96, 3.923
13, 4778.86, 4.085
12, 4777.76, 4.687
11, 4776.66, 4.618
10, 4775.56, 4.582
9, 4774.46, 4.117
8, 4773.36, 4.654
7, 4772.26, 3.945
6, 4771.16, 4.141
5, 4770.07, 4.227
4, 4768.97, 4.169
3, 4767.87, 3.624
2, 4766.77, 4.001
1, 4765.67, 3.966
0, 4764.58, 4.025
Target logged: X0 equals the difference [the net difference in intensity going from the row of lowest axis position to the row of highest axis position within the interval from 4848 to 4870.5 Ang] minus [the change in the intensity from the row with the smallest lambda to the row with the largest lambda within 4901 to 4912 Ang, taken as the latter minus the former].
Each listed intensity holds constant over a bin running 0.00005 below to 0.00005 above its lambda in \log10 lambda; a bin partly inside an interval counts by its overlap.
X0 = 0.3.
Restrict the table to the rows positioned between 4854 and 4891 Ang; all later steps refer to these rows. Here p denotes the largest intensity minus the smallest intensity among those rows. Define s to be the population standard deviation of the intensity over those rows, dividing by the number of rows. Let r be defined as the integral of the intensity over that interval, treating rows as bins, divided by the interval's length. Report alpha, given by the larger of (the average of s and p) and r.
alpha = 4.0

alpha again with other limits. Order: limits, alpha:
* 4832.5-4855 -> 4.2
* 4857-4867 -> 3.8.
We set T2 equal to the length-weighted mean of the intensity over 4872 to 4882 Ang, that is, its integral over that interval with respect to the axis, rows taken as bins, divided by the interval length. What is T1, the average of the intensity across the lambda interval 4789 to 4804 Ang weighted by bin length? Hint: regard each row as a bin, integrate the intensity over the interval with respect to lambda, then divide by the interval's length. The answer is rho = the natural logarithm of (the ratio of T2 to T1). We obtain -0.08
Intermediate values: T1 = 4.5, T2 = 4.11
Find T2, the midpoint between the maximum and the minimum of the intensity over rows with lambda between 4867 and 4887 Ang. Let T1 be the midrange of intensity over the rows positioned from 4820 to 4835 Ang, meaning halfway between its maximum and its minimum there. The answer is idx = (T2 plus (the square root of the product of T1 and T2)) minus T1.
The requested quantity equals 3.90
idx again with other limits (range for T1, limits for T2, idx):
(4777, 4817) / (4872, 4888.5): 3.88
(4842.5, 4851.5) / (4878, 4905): 4.14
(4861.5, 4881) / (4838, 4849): 4.31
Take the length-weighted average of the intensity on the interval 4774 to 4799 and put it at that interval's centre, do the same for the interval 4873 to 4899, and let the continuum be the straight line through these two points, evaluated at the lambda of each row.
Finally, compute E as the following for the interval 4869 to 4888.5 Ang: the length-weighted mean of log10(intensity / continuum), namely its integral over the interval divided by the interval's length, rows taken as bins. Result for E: -0.010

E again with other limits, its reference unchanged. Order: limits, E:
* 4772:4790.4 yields -0.007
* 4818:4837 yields 0.003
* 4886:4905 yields 0.016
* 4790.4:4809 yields 0.021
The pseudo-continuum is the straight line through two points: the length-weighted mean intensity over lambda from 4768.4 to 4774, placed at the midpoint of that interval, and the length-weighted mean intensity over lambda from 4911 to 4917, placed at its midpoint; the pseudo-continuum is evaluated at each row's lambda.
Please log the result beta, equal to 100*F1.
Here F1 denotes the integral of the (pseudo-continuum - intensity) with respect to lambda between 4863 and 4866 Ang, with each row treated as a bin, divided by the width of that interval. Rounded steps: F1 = 0.56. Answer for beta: 56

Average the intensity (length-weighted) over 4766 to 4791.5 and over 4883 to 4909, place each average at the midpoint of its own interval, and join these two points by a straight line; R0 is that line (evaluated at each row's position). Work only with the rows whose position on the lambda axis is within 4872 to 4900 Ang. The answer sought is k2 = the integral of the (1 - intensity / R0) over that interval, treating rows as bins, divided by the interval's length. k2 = 0.020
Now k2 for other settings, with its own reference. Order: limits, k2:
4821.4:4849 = 0.006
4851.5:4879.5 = 0.050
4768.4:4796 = -0.017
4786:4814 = -0.048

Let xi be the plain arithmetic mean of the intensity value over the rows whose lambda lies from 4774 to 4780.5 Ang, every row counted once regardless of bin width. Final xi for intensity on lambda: 4.34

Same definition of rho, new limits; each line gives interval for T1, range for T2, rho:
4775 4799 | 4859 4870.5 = -0.08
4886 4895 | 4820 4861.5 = 0.02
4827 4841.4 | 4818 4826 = 0.08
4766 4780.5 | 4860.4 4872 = -0.05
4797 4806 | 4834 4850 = -0.08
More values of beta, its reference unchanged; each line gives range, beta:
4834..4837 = 2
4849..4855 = 26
